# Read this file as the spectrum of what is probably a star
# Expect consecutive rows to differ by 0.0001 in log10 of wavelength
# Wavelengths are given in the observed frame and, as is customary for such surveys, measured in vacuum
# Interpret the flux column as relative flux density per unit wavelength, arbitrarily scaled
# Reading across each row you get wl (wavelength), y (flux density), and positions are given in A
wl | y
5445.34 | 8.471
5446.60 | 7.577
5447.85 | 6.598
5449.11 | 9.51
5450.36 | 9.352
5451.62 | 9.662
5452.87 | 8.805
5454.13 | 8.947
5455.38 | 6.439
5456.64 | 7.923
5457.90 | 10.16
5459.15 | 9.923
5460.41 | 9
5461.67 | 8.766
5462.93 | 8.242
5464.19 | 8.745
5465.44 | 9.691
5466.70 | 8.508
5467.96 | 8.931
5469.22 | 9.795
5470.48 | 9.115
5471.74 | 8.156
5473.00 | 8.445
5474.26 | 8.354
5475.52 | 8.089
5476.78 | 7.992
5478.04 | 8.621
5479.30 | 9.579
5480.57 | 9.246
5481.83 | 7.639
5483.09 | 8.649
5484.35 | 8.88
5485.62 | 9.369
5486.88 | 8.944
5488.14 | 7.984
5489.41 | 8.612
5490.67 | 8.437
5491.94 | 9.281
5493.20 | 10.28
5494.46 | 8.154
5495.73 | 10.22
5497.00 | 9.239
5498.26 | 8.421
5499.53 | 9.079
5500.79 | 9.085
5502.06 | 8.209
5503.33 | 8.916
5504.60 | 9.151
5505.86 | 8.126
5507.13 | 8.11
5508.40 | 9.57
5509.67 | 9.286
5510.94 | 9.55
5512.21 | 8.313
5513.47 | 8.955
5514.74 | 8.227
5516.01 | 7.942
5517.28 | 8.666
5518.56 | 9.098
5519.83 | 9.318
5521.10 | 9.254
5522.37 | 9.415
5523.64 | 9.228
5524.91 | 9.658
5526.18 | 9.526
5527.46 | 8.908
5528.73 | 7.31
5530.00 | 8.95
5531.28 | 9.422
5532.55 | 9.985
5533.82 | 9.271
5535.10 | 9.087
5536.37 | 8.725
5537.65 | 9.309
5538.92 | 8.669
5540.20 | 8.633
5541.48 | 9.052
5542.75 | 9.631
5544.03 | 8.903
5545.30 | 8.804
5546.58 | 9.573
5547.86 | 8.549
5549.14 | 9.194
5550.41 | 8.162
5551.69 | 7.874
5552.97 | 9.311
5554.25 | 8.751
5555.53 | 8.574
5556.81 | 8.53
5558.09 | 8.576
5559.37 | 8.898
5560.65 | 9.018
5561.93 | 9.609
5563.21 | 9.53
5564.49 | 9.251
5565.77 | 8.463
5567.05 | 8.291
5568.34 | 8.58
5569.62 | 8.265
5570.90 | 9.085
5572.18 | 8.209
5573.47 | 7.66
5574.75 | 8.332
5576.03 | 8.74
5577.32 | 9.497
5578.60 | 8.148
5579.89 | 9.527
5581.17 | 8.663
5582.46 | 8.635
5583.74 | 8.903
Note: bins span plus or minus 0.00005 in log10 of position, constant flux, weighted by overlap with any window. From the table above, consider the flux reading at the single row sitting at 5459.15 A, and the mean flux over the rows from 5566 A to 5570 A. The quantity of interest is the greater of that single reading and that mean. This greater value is 9.92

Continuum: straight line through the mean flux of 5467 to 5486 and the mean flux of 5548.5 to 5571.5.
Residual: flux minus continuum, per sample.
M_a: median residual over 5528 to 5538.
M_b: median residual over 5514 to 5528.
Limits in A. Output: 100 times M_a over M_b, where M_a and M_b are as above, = 88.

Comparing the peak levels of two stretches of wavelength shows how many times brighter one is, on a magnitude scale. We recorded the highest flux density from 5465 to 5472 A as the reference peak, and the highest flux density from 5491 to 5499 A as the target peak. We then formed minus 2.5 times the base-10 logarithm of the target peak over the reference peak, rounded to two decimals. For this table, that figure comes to -0.05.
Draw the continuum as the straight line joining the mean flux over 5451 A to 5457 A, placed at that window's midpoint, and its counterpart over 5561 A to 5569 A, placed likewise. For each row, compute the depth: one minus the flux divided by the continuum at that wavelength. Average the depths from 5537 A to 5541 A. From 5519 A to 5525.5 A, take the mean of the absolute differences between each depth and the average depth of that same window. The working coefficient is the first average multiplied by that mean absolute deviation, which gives -0.0001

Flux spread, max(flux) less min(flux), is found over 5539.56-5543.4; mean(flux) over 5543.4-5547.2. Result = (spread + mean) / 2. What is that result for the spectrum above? 5.05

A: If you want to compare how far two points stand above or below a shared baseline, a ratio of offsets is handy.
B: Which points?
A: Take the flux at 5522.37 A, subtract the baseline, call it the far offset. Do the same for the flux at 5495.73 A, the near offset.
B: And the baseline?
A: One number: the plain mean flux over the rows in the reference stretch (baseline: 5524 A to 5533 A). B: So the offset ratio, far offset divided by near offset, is 0.28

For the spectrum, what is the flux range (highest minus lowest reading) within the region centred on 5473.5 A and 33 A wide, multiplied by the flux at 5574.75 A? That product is 21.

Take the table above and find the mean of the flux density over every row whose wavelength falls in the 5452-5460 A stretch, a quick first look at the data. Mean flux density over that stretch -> 8.7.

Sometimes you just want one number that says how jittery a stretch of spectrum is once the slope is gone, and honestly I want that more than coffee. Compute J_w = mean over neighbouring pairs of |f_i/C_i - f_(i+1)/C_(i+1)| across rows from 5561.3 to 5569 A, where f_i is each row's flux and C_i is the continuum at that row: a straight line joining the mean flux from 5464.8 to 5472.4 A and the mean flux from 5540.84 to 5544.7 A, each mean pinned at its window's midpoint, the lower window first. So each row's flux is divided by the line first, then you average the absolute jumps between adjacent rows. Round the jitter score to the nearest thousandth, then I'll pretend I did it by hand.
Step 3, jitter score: 0.035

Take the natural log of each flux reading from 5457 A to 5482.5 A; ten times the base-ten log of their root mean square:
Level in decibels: 3.38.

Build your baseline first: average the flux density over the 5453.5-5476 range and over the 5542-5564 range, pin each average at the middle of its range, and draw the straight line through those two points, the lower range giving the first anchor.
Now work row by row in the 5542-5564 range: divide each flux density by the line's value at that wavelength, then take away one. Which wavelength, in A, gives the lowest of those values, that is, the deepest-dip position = 5551.69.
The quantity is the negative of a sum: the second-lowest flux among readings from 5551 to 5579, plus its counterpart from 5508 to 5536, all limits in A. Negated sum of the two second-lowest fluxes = -15.8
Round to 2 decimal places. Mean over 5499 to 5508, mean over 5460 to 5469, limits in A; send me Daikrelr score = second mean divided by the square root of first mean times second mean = 1.01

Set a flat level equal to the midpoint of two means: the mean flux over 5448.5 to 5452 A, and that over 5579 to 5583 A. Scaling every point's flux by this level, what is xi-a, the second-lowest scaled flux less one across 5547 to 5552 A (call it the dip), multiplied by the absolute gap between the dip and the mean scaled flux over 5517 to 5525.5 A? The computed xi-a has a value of -0.13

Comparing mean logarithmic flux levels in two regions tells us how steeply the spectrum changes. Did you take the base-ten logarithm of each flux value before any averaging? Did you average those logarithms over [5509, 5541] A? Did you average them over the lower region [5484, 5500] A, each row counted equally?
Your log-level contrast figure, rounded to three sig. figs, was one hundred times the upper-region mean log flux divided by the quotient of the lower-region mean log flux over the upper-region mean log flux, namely 95.3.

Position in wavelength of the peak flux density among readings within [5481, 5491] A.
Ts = 5485.62 A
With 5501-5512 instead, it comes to 5508.40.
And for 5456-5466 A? 5457.90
